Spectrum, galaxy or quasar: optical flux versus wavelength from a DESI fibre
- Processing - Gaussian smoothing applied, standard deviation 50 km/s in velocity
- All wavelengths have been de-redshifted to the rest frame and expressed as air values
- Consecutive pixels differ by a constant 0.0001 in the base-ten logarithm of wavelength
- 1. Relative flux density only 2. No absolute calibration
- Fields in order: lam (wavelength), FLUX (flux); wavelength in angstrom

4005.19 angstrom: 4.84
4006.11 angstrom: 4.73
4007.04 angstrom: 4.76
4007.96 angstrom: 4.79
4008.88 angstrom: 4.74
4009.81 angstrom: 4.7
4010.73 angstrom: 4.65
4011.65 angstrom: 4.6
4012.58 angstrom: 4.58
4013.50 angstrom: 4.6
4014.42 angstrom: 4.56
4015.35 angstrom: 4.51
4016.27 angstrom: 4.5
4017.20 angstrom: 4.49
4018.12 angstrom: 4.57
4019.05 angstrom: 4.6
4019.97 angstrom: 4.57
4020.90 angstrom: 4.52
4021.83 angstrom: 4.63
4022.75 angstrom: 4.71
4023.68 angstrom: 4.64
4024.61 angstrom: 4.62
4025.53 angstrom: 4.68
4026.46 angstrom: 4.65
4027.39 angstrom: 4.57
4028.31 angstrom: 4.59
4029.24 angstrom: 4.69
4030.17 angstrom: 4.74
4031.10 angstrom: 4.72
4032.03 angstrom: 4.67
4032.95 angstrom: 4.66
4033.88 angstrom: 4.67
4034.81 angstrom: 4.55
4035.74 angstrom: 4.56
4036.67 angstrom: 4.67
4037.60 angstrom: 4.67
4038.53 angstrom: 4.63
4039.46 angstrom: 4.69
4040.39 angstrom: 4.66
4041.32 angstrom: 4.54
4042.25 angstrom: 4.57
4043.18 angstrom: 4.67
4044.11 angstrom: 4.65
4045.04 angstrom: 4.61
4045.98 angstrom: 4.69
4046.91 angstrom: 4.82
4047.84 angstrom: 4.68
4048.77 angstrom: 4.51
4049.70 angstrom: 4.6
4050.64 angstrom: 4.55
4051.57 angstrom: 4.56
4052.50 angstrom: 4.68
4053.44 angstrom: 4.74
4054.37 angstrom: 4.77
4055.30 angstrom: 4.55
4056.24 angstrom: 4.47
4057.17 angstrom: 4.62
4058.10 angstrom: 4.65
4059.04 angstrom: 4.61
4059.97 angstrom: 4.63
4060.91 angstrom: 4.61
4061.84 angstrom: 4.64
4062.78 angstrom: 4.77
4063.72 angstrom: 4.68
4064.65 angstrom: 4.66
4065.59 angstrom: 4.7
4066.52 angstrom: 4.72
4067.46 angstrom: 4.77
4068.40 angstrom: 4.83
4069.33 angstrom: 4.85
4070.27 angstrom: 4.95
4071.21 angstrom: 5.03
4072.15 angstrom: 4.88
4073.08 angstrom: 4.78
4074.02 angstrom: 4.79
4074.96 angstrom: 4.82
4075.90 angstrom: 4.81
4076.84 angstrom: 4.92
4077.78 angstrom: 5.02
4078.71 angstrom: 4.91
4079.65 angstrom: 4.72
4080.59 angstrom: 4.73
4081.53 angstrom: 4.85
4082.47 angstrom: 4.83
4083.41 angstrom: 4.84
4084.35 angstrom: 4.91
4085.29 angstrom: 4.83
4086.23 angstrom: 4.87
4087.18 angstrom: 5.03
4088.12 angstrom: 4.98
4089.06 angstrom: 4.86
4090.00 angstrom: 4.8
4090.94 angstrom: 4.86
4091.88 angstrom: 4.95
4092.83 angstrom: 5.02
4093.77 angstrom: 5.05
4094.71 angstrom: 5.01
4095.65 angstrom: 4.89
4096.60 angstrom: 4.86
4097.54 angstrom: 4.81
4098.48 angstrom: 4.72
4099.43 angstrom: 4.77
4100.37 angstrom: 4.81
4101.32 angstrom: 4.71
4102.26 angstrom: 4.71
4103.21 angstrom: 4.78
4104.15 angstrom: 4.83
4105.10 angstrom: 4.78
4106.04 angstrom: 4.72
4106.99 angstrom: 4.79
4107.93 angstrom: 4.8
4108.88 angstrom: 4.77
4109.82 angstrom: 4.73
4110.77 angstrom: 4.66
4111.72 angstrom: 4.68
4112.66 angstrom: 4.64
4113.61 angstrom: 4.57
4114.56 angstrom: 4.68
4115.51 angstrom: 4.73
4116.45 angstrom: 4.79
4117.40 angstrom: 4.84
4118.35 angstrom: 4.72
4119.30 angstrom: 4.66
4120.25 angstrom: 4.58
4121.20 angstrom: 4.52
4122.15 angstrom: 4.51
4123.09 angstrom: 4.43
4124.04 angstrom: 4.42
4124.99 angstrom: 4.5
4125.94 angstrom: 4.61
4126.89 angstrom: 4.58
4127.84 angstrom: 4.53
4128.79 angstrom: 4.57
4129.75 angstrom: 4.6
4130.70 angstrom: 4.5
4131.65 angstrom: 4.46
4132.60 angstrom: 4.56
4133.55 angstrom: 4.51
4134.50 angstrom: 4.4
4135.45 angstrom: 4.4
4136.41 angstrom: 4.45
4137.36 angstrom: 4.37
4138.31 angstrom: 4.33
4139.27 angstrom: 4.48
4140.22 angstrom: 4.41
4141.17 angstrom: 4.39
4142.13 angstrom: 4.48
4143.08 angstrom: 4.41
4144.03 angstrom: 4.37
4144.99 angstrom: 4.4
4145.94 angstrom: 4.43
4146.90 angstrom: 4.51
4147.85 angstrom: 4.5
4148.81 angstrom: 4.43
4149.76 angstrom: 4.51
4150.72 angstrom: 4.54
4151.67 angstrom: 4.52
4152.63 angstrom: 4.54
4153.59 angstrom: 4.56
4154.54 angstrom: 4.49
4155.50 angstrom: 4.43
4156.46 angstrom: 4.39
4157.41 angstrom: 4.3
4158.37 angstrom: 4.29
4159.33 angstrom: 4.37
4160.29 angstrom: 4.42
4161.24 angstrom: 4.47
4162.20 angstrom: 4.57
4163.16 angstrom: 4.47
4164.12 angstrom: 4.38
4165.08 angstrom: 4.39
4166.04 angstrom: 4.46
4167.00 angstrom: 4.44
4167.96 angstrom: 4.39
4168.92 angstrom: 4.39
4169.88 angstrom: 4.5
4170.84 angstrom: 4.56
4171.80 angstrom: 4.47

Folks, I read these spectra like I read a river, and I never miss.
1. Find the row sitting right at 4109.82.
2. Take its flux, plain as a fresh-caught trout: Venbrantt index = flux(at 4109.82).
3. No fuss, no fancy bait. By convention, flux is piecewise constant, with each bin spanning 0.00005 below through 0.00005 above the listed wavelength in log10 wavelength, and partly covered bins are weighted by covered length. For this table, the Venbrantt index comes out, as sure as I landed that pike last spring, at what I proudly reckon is 4.73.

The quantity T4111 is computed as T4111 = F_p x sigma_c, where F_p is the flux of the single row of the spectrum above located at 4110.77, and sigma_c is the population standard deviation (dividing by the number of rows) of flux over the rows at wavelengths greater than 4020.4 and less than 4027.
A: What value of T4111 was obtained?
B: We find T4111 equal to 0.26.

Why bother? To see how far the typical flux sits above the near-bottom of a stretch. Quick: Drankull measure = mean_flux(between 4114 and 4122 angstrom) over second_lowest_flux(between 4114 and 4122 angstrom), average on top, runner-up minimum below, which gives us 1.02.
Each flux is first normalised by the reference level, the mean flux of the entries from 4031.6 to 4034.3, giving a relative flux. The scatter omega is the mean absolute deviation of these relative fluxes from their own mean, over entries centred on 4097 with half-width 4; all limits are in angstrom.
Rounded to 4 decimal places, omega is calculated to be 0.0190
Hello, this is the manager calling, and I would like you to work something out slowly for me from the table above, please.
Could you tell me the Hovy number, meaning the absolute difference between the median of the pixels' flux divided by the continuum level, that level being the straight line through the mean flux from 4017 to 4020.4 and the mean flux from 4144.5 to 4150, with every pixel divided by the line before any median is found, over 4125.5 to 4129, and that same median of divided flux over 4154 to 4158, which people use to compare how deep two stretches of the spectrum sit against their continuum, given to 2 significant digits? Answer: 0.032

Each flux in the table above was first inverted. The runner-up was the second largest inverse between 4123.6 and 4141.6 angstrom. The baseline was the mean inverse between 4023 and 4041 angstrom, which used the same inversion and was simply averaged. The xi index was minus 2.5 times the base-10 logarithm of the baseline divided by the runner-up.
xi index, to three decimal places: 0.067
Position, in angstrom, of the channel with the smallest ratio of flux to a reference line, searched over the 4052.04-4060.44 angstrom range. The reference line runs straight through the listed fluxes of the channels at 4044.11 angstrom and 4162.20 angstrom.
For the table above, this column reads 4056.24 angstrom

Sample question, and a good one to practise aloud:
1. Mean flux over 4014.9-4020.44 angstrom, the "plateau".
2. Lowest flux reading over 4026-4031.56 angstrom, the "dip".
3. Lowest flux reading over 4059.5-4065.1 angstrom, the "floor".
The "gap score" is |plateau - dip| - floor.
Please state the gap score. -4.6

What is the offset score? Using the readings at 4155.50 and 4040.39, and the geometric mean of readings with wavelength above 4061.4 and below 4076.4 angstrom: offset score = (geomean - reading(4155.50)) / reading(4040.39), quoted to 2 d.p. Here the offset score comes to 0.08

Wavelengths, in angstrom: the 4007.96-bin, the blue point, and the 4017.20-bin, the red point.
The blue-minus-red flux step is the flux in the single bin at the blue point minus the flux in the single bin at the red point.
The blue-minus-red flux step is 0.3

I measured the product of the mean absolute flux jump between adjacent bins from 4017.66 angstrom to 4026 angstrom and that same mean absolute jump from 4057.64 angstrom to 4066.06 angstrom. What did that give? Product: 0.0027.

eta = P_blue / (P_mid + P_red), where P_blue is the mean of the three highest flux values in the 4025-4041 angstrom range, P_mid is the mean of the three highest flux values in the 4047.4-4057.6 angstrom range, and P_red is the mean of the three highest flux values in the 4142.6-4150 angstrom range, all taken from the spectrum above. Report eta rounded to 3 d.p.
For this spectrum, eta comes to 0.511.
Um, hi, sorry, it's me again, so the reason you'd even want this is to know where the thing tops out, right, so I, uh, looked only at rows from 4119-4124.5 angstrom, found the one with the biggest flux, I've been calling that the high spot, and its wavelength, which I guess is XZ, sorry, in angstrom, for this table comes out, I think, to 4119.30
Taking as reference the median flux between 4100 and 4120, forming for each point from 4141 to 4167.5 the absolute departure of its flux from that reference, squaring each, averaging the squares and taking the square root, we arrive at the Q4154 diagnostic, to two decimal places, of 0.29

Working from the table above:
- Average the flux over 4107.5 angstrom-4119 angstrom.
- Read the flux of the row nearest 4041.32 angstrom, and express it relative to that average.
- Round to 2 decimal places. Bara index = 0.96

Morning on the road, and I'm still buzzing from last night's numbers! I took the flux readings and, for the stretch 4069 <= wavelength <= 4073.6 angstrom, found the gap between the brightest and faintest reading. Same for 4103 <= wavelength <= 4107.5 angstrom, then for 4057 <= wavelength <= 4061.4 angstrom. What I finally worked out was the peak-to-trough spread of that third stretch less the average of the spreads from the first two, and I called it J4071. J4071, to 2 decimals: -0.14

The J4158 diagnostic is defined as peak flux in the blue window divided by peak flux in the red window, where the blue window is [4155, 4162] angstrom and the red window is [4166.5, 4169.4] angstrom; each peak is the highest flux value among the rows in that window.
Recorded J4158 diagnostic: 1.01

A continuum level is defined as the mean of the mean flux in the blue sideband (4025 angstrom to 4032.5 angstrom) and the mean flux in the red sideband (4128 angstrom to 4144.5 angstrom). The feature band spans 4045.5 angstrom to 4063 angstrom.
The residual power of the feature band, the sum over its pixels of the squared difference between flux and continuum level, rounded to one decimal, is 0.3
